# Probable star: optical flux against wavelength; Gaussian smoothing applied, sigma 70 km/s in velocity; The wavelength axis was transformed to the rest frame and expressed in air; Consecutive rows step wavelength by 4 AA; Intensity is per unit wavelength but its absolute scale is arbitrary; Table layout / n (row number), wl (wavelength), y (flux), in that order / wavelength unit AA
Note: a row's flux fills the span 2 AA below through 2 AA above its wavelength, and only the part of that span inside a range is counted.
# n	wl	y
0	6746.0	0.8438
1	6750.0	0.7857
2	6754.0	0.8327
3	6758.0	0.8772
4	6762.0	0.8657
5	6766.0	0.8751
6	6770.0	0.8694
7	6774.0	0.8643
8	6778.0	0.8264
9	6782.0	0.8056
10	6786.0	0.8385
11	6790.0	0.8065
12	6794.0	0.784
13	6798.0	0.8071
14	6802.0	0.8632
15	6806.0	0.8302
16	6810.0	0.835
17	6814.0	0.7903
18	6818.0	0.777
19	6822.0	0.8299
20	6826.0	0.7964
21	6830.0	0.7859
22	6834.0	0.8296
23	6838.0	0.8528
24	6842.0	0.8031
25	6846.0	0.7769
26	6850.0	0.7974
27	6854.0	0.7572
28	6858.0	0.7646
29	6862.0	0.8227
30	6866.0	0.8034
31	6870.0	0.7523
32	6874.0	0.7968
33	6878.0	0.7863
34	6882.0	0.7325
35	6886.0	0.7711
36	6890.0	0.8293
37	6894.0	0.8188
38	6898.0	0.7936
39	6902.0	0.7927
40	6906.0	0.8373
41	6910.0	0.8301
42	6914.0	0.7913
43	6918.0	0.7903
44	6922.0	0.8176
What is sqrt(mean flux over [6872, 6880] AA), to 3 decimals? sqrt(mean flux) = 0.890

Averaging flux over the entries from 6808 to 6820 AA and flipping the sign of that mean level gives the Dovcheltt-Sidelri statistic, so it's -0.801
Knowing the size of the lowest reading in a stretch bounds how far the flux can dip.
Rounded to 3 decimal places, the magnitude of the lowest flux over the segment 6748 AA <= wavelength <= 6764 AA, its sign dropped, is 0.786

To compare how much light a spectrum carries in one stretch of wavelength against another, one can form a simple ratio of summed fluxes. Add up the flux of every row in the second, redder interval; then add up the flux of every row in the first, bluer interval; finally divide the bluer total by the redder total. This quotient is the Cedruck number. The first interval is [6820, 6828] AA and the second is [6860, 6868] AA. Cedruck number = 1.00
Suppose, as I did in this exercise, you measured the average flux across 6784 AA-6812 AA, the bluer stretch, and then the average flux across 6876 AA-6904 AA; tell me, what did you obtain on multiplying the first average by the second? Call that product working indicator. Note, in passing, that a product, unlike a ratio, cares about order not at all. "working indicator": 0.650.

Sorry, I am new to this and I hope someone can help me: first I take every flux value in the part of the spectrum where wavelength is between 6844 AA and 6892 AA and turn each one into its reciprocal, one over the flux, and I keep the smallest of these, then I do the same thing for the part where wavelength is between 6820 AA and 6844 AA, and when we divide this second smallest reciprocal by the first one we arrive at 0.97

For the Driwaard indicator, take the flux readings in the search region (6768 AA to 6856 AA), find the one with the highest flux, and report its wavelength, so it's 6770.0 AA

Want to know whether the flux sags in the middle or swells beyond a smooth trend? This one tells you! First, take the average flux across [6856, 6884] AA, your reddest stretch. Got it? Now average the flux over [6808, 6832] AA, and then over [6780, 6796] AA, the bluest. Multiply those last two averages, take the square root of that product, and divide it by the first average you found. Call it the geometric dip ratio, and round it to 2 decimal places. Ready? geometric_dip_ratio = 1.03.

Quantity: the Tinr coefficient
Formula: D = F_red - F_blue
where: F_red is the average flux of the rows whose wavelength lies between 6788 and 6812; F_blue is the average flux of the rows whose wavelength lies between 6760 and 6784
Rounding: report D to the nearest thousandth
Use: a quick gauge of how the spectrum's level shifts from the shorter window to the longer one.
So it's -0.030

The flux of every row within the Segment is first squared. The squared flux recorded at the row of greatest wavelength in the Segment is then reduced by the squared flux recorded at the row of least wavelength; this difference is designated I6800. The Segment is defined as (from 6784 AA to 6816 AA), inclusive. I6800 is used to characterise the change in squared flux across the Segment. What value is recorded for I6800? -0.079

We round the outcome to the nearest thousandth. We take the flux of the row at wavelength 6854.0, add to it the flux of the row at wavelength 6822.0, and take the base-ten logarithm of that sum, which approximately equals 0.201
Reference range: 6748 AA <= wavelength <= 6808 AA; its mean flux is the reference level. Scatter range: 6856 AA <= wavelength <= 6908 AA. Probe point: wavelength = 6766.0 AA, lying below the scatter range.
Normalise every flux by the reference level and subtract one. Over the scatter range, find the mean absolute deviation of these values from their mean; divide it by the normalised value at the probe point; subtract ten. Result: -9.4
